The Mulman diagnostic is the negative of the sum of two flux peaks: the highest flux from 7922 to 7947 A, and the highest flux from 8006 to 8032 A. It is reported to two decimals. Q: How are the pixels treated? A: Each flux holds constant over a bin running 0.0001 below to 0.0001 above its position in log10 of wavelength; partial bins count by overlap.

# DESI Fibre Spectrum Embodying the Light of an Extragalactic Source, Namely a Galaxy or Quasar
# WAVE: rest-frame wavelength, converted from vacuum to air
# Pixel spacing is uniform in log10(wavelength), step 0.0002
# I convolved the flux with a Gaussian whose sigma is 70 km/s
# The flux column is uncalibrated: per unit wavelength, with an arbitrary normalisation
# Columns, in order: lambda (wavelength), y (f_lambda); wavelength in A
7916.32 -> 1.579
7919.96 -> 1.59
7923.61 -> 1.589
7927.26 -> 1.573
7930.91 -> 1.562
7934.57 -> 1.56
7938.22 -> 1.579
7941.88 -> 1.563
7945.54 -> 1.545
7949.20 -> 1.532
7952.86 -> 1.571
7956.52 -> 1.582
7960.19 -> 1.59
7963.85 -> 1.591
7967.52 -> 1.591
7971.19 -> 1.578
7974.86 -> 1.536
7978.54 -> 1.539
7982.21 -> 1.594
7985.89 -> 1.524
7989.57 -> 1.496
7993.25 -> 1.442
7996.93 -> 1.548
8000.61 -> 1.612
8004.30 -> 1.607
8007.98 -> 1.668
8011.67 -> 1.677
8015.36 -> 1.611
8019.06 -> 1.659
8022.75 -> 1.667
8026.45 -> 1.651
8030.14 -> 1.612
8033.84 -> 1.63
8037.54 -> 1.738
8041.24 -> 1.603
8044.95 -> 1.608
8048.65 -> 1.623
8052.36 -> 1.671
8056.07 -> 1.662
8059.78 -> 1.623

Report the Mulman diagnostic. -3.27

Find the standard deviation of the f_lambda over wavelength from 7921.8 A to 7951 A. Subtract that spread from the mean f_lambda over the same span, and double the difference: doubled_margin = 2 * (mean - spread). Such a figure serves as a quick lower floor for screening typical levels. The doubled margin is 3.09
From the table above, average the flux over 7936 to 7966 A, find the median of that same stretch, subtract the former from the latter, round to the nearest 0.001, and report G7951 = 0.006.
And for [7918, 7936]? -0.002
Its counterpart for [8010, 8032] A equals 0.009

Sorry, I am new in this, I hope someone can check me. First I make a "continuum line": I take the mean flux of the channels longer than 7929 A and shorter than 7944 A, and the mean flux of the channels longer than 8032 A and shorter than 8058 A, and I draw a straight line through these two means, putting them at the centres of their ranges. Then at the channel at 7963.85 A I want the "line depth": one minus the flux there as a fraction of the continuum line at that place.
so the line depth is 0.00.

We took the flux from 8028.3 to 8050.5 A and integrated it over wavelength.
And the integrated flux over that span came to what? 36.3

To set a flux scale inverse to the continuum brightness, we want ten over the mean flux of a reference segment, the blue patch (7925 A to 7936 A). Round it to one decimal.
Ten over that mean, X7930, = 6.4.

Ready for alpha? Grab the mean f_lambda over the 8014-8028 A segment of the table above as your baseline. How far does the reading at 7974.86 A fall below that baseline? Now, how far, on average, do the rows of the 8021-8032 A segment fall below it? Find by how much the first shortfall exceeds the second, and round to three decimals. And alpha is 0.107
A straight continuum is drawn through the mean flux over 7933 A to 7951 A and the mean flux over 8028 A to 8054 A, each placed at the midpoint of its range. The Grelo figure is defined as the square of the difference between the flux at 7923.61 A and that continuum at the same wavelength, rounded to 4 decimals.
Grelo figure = 0.0024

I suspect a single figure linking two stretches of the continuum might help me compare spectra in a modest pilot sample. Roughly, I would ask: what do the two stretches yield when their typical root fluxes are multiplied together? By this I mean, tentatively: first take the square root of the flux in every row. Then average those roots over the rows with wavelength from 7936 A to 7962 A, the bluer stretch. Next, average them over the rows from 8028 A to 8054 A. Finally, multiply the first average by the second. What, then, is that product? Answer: 1.60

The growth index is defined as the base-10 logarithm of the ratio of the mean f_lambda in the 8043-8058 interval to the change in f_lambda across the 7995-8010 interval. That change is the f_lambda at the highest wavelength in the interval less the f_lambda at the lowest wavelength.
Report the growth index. 1.1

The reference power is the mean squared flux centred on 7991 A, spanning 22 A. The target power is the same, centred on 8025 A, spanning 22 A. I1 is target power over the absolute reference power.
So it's 1.14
